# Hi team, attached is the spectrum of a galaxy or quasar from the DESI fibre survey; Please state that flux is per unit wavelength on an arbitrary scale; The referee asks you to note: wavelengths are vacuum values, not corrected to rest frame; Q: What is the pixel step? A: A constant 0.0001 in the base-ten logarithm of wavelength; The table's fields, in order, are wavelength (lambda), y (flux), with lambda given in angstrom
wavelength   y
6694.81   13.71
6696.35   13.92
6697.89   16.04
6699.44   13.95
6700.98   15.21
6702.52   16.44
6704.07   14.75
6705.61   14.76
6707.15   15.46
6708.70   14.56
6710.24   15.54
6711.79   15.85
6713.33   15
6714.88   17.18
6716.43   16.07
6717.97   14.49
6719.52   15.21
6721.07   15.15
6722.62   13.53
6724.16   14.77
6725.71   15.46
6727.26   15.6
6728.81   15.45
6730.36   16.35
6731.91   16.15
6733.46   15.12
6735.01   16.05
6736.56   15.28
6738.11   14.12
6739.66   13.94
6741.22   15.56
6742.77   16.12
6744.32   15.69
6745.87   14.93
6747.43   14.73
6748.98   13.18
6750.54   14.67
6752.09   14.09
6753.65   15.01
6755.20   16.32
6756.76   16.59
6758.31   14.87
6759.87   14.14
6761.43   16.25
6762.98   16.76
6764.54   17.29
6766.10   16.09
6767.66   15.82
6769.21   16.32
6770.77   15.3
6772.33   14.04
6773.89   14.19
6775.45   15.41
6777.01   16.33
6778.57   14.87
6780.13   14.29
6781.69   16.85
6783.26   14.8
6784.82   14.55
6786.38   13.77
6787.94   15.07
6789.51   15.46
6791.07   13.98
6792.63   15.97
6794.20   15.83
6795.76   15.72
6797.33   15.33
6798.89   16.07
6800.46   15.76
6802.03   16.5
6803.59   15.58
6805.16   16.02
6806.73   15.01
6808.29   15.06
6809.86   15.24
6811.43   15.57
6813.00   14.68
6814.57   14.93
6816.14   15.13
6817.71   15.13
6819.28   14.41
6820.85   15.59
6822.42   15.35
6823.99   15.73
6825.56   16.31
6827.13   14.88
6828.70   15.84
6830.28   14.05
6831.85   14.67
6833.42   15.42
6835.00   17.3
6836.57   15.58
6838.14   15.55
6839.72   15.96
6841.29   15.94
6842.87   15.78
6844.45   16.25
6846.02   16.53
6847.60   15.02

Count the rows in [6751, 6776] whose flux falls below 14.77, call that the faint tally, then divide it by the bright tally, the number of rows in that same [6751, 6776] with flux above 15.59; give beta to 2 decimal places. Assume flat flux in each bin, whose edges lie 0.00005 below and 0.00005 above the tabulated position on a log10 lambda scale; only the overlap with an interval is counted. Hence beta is 0.50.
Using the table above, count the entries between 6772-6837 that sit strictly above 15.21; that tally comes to 23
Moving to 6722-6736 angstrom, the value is 6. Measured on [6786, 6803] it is 8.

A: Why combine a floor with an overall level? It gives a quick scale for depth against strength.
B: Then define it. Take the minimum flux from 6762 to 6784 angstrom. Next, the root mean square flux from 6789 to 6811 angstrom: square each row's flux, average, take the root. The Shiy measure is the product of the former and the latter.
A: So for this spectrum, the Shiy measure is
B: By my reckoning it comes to 218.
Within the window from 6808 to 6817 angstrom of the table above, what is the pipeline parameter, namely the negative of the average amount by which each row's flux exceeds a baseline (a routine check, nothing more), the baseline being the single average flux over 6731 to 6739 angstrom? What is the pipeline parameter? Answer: 0.2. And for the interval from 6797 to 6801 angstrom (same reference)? -0.4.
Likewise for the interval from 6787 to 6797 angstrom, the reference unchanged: 0.0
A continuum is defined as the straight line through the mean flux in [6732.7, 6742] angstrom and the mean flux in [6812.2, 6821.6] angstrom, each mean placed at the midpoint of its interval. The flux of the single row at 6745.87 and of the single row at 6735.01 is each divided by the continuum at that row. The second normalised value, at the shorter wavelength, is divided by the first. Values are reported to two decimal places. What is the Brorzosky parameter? 1.07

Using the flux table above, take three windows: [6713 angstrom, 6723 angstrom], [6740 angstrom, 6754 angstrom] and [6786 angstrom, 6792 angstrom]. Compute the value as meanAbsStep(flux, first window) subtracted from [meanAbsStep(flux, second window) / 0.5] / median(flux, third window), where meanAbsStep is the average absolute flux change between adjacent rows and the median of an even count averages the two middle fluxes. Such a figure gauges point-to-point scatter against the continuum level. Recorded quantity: -1.10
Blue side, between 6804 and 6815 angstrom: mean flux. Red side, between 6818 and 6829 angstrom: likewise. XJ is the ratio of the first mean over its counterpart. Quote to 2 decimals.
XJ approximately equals 0.99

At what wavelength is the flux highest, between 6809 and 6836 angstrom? 6835.00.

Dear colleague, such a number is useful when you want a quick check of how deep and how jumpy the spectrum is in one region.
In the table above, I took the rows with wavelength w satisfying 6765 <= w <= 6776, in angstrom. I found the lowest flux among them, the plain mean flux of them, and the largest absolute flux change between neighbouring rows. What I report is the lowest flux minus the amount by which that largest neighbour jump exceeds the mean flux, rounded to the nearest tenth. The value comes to 28.1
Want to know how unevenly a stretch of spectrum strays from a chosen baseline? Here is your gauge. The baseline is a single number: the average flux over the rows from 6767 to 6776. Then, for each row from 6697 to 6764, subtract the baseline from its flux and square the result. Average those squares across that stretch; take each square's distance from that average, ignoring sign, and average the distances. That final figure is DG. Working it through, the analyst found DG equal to 0.74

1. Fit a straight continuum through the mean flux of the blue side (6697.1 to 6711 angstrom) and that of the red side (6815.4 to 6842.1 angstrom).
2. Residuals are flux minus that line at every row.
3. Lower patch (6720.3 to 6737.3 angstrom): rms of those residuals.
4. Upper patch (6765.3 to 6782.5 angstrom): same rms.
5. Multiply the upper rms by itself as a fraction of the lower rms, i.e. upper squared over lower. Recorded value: 1.15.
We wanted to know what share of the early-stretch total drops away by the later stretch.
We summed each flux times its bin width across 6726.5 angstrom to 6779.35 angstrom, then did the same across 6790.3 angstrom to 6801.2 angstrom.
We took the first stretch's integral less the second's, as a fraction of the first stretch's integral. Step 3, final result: 0.8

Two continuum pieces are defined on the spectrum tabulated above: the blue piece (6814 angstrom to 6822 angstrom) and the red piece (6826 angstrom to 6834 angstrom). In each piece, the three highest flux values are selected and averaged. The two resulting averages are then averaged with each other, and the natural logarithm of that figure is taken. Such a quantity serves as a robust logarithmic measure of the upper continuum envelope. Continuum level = 2.73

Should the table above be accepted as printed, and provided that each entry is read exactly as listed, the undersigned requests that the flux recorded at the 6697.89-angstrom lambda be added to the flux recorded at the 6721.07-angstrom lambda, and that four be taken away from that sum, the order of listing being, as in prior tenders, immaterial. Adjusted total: 27.2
